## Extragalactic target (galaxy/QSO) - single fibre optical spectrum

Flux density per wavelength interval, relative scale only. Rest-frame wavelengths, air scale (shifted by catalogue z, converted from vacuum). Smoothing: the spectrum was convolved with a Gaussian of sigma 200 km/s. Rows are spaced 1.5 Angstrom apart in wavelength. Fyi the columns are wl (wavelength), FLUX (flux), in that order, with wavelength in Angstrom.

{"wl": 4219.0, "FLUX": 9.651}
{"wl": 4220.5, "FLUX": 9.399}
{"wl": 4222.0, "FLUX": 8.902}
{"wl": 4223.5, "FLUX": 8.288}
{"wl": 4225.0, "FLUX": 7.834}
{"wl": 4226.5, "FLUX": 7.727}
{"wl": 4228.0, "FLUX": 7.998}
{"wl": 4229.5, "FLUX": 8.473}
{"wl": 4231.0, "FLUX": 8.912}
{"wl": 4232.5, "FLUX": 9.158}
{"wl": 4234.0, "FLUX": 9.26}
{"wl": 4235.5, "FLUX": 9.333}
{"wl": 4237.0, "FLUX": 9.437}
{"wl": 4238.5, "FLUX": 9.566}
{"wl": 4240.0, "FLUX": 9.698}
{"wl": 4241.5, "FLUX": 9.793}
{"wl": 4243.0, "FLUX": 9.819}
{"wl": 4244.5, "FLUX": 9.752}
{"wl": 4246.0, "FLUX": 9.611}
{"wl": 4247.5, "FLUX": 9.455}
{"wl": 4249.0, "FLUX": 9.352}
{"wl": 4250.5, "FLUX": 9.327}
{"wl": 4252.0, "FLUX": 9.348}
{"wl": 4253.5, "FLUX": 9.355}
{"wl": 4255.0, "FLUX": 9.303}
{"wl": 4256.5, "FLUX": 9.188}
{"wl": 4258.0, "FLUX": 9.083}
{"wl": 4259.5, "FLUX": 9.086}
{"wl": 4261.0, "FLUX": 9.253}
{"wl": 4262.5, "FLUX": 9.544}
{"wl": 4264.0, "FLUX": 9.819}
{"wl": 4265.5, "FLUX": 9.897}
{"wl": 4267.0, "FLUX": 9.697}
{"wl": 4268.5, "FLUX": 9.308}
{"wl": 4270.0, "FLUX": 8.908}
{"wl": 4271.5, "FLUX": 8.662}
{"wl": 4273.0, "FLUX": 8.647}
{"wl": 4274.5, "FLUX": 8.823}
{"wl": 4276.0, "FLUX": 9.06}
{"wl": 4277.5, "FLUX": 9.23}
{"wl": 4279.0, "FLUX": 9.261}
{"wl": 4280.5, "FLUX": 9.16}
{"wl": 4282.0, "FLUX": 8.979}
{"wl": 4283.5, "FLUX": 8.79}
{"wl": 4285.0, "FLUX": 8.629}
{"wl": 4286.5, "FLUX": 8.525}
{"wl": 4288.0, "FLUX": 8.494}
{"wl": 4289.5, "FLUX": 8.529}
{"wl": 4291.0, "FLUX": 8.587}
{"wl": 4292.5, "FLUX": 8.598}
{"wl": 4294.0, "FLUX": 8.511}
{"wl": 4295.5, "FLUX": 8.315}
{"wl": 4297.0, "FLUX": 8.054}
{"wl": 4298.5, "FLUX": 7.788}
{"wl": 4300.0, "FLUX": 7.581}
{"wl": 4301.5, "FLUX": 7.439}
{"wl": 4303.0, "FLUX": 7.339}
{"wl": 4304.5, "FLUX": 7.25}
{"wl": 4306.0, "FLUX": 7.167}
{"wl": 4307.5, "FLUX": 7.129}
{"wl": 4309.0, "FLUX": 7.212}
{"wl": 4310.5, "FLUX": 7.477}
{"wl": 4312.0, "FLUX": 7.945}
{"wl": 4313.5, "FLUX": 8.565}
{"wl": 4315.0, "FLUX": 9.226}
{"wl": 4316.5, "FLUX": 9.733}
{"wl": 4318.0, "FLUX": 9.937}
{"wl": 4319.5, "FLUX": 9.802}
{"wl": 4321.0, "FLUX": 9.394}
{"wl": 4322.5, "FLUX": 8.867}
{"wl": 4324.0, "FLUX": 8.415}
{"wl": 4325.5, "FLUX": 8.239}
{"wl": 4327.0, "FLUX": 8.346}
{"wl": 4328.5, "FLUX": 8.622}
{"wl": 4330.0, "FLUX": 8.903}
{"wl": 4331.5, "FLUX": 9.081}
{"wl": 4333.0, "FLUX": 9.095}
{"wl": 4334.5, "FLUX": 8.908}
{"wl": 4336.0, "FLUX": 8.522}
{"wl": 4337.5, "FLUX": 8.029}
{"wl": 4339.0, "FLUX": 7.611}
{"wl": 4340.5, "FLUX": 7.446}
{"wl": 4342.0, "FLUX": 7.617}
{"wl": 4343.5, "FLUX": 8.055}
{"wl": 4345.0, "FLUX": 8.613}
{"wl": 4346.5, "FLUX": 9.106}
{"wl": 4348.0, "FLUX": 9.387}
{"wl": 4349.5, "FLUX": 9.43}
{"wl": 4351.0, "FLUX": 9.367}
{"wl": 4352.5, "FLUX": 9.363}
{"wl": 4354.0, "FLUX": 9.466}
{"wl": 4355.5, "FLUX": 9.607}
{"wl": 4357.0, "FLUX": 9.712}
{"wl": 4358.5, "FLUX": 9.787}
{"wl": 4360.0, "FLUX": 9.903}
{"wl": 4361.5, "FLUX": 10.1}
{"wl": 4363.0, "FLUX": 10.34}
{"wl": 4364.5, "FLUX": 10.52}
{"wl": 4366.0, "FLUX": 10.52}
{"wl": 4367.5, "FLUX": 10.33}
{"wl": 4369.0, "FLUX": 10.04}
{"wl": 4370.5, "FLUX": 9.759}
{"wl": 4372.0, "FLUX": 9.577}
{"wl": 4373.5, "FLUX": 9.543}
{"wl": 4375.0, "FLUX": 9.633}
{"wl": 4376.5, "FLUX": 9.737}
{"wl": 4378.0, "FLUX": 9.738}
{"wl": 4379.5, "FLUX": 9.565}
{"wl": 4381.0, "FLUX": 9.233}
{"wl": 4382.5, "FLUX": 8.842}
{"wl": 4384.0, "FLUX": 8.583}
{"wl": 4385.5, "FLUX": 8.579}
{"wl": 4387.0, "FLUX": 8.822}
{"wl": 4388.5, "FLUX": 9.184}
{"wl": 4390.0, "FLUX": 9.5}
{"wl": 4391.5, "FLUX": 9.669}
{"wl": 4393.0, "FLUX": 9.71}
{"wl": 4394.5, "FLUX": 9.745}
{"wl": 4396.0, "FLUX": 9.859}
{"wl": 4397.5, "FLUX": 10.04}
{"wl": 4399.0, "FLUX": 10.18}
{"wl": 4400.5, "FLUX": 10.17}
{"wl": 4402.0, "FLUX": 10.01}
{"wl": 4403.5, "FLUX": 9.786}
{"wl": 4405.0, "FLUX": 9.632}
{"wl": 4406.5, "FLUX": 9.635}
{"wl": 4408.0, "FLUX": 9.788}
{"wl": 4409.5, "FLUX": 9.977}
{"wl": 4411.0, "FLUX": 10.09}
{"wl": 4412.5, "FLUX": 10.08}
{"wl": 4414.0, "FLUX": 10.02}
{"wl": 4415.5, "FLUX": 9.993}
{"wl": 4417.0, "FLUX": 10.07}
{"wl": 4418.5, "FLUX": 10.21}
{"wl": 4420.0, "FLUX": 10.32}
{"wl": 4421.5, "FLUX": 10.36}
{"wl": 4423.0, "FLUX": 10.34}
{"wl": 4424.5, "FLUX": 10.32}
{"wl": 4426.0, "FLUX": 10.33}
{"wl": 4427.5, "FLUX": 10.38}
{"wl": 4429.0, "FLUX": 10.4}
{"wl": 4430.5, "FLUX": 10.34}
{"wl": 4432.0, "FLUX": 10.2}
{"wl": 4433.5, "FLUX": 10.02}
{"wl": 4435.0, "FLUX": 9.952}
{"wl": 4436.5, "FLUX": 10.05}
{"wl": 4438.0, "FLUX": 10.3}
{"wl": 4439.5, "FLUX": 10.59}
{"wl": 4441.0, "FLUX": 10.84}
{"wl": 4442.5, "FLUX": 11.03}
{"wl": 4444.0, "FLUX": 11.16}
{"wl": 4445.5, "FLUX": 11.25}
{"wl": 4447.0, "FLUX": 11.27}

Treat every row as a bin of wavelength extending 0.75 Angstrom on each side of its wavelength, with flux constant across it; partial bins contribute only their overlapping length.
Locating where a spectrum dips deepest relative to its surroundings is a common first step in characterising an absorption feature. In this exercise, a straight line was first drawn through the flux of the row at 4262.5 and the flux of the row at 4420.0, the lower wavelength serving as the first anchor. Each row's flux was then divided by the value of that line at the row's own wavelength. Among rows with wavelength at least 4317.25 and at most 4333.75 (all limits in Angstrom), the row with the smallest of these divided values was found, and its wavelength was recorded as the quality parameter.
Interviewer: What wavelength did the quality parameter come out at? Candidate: 4325.5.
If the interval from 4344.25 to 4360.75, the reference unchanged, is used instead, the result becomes 4345.0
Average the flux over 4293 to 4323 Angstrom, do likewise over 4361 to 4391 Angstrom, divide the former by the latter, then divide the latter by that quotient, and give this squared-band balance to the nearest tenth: 11.2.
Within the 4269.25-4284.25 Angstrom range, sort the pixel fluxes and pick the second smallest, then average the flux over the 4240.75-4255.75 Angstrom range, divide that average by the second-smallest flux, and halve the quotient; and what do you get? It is 0.55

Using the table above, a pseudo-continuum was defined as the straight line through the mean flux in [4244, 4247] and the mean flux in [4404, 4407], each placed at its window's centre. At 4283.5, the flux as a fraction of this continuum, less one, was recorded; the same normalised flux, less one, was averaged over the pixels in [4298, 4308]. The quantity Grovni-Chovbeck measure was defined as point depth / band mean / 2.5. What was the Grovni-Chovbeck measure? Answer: 0.15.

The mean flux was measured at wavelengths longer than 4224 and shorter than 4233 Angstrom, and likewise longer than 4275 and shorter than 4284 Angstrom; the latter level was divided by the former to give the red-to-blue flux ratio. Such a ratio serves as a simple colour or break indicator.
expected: 1.09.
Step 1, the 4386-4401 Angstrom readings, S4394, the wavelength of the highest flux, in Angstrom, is 4399.0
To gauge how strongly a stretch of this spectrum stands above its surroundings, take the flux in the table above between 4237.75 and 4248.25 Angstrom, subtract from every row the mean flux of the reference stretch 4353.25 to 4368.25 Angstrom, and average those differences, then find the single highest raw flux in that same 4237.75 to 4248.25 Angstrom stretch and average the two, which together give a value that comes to 4.73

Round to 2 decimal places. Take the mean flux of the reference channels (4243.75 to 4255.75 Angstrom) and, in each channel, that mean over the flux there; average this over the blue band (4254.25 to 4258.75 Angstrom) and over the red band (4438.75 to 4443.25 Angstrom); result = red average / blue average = 0.85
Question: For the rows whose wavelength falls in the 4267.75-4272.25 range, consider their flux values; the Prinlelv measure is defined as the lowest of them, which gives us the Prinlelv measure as 8.662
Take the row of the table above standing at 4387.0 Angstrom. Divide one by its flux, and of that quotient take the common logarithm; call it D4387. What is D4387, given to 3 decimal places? -0.946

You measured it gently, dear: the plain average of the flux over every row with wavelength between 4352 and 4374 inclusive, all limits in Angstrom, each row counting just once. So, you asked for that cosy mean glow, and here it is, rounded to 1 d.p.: 9.9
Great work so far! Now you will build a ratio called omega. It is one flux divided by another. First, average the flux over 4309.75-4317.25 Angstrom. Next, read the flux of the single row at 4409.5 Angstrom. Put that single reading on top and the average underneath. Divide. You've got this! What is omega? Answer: 1.162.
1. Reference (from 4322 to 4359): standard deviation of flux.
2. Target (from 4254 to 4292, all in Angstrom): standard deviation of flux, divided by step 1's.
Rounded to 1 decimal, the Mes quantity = 0.6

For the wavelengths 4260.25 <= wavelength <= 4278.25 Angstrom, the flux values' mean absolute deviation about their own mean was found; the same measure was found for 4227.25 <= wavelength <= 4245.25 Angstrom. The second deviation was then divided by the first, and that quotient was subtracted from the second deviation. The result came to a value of -0.79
